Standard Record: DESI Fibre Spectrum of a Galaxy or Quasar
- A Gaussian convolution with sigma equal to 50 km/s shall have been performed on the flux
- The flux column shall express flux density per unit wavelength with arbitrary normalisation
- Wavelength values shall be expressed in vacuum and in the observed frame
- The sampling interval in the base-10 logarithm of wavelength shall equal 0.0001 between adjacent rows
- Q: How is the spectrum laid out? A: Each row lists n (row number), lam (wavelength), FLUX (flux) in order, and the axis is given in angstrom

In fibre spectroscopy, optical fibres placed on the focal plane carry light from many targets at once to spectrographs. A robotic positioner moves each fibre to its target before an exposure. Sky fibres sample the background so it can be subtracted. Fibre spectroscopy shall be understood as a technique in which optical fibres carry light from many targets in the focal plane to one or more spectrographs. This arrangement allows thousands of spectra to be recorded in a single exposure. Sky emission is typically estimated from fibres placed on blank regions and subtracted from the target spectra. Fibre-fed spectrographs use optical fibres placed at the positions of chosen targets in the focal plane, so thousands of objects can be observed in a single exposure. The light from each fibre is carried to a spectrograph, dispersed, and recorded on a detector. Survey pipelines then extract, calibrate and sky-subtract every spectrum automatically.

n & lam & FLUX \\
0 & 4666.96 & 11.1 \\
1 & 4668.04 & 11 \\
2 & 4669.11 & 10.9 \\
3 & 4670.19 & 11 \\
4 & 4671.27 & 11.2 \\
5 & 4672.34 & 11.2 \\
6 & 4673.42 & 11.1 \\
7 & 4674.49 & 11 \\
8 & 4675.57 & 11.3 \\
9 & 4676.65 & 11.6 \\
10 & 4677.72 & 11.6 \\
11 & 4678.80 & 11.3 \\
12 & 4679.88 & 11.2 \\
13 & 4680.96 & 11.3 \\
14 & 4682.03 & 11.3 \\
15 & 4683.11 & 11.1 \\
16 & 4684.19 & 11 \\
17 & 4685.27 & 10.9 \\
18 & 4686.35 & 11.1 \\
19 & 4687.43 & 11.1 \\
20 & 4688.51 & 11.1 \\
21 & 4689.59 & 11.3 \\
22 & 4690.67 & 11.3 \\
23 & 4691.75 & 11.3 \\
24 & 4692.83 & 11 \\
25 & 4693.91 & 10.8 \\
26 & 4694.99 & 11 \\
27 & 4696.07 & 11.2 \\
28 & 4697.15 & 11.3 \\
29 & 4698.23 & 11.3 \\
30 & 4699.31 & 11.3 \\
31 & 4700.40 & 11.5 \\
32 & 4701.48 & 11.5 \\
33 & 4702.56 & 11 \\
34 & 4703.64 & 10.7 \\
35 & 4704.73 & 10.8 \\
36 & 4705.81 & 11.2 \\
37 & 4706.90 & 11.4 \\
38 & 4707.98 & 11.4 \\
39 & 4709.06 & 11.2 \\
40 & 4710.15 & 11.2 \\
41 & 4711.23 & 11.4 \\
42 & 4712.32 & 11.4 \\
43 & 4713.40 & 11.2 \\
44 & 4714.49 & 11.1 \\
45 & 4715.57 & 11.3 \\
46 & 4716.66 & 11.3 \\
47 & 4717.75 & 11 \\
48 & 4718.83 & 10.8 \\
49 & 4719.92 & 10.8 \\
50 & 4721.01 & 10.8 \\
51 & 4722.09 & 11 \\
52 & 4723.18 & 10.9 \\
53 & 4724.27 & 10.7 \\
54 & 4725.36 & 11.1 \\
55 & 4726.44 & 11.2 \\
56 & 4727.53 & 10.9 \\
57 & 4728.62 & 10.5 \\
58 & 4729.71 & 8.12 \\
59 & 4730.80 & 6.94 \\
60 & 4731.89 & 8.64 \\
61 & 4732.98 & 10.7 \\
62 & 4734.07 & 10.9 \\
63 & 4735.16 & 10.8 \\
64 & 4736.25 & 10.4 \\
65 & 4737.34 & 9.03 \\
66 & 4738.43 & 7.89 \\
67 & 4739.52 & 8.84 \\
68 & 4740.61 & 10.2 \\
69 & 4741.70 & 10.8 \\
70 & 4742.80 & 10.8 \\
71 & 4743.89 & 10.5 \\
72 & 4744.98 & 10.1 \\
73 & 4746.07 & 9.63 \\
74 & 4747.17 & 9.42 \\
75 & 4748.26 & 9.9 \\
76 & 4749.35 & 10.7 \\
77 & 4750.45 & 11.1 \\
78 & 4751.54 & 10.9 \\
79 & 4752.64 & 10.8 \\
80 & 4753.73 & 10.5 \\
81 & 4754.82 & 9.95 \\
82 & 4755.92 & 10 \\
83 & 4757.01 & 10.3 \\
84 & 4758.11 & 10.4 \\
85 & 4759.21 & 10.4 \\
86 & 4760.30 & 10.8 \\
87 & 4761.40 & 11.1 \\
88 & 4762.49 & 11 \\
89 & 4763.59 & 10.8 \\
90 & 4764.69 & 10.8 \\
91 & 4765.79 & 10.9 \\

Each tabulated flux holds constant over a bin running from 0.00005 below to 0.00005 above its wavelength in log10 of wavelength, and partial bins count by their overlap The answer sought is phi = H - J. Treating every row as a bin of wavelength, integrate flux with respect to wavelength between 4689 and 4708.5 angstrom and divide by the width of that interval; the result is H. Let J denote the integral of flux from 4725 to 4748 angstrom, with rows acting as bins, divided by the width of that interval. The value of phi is 1.3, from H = 11.2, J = 9.87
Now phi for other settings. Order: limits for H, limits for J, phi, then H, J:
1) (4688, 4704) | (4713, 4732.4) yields 0.7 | 11.2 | 10.46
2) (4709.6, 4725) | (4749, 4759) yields 0.6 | 11.1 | 10.50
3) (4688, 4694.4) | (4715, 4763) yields 0.8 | 11.1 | 10.32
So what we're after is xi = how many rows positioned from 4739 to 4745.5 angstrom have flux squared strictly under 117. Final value 6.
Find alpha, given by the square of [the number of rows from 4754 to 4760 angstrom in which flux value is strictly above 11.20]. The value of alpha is 0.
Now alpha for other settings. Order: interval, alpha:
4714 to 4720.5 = 4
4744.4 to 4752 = 0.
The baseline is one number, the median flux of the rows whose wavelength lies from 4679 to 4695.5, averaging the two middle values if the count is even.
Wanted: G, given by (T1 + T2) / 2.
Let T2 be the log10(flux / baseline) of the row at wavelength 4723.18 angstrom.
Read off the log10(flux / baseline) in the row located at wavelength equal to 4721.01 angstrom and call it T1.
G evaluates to -0.010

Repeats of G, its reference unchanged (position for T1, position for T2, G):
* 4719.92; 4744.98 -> -0.026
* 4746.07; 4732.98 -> -0.039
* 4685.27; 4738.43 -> -0.078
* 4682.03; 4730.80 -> -0.098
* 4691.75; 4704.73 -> -0.002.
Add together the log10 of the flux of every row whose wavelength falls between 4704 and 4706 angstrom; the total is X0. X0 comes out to 2.083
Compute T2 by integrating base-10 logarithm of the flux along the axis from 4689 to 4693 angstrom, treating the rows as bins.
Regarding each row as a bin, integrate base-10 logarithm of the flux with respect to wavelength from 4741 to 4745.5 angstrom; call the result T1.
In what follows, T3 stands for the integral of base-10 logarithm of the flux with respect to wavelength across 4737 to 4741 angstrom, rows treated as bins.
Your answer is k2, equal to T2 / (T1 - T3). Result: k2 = 5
